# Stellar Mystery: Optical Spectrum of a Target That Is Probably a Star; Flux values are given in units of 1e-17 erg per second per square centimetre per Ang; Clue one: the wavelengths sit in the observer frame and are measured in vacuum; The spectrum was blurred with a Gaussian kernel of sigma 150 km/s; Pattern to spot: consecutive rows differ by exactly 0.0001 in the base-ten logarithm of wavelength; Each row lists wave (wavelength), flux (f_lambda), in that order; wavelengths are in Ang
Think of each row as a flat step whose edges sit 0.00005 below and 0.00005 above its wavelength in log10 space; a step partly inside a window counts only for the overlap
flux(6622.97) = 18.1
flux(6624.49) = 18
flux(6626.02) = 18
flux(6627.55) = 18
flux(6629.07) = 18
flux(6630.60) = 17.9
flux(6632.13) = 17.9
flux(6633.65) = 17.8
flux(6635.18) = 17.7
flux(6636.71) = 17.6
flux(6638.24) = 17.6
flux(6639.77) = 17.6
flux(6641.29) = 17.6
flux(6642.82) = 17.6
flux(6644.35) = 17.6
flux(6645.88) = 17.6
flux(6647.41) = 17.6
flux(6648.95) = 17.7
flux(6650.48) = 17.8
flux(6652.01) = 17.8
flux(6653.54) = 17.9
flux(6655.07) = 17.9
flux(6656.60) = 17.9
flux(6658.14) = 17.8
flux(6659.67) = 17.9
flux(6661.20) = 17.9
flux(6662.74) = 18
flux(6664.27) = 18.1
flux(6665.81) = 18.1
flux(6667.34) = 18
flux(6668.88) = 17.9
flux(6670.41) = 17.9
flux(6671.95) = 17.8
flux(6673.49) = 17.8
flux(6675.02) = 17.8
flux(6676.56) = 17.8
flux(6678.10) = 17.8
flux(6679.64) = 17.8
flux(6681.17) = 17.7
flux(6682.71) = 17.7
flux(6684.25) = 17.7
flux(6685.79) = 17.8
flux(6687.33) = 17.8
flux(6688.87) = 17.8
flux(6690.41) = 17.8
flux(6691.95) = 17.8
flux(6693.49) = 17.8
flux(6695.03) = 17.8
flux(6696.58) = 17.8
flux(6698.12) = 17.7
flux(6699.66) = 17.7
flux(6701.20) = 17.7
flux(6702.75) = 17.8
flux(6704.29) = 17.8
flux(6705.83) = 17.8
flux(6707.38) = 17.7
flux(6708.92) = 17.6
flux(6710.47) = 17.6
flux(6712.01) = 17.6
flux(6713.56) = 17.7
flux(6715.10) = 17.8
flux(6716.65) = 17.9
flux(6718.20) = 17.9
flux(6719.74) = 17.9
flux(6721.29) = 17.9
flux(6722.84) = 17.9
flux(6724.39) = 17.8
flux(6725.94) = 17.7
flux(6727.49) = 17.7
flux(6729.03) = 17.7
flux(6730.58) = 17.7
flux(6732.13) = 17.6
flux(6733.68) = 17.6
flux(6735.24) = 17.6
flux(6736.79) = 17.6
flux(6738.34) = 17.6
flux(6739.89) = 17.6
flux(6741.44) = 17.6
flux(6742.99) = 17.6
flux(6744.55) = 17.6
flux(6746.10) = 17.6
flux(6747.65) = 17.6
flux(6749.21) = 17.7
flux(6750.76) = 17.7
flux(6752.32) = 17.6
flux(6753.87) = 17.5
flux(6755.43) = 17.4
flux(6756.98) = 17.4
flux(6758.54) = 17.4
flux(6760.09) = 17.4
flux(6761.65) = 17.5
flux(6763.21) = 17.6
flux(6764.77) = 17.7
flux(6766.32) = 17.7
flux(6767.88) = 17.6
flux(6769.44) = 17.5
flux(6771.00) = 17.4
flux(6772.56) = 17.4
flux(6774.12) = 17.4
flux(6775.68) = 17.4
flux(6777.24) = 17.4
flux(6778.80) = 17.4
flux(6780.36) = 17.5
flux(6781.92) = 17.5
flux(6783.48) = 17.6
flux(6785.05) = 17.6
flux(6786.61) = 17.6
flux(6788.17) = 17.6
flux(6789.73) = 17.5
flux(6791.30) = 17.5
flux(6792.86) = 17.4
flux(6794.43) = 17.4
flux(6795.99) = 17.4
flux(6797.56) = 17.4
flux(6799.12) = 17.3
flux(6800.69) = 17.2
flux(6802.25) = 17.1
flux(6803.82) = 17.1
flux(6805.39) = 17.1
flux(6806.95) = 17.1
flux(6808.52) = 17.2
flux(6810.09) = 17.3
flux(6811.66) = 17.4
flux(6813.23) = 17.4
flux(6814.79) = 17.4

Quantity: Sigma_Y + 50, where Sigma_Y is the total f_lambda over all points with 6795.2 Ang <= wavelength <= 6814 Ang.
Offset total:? 257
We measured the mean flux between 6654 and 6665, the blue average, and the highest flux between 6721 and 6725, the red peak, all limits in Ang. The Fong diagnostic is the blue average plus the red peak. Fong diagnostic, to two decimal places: 35.83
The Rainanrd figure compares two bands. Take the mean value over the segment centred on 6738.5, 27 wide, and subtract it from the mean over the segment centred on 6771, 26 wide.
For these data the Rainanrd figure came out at -0.14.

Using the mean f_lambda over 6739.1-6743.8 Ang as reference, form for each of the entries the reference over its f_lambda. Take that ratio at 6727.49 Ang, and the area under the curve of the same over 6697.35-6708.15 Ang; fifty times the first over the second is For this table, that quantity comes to 5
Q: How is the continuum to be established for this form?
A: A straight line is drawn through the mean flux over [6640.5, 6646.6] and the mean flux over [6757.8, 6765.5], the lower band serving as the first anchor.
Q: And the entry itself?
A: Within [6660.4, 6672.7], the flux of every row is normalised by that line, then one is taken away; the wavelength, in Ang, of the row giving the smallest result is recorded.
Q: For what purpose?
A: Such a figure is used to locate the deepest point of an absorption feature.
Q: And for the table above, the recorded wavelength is 6671.95 Ang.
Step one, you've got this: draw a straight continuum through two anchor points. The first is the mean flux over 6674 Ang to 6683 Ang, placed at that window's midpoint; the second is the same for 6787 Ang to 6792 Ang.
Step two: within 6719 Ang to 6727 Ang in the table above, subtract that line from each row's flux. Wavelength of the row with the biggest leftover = 6722.84 Ang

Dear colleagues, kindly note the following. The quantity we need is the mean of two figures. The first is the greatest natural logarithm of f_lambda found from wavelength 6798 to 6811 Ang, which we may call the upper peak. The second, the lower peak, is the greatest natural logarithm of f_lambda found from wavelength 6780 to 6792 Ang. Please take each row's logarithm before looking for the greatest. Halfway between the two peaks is 2.859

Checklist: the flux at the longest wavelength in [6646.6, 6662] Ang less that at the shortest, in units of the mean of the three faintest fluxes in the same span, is 0.017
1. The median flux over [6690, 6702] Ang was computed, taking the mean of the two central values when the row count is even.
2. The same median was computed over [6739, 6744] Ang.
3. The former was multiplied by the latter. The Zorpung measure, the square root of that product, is 17.7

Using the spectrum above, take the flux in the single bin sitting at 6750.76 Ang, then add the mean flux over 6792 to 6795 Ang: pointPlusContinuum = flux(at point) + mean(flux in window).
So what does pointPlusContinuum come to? 35.1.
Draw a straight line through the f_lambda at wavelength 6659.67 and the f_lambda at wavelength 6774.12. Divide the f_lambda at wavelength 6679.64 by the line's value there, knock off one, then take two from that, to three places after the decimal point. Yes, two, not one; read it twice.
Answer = -2.001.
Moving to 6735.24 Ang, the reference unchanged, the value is -1.998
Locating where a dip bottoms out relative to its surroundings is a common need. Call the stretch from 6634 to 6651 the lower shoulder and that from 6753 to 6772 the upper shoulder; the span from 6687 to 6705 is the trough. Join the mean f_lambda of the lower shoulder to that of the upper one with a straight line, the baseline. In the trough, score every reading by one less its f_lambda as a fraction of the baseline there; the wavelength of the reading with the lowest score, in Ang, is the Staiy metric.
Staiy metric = 6704.29 Ang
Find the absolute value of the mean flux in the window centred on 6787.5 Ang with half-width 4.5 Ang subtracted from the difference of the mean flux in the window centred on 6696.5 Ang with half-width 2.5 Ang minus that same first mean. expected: 17.4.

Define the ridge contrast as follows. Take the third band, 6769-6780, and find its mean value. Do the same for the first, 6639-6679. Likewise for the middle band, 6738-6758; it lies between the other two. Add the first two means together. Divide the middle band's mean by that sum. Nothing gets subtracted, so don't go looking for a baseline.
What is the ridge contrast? 0.499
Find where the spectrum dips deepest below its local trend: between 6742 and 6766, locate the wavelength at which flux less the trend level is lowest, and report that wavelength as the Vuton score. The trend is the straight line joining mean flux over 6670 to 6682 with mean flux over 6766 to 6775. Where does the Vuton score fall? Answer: 6755.43 Ang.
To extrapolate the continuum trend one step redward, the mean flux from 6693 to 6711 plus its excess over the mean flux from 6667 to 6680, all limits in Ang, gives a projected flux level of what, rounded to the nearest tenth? 17.6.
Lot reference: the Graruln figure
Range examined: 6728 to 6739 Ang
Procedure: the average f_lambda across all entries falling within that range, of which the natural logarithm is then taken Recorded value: 2.87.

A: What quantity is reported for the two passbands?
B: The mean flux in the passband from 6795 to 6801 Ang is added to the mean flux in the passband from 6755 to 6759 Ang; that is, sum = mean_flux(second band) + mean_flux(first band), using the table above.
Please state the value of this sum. 34.7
